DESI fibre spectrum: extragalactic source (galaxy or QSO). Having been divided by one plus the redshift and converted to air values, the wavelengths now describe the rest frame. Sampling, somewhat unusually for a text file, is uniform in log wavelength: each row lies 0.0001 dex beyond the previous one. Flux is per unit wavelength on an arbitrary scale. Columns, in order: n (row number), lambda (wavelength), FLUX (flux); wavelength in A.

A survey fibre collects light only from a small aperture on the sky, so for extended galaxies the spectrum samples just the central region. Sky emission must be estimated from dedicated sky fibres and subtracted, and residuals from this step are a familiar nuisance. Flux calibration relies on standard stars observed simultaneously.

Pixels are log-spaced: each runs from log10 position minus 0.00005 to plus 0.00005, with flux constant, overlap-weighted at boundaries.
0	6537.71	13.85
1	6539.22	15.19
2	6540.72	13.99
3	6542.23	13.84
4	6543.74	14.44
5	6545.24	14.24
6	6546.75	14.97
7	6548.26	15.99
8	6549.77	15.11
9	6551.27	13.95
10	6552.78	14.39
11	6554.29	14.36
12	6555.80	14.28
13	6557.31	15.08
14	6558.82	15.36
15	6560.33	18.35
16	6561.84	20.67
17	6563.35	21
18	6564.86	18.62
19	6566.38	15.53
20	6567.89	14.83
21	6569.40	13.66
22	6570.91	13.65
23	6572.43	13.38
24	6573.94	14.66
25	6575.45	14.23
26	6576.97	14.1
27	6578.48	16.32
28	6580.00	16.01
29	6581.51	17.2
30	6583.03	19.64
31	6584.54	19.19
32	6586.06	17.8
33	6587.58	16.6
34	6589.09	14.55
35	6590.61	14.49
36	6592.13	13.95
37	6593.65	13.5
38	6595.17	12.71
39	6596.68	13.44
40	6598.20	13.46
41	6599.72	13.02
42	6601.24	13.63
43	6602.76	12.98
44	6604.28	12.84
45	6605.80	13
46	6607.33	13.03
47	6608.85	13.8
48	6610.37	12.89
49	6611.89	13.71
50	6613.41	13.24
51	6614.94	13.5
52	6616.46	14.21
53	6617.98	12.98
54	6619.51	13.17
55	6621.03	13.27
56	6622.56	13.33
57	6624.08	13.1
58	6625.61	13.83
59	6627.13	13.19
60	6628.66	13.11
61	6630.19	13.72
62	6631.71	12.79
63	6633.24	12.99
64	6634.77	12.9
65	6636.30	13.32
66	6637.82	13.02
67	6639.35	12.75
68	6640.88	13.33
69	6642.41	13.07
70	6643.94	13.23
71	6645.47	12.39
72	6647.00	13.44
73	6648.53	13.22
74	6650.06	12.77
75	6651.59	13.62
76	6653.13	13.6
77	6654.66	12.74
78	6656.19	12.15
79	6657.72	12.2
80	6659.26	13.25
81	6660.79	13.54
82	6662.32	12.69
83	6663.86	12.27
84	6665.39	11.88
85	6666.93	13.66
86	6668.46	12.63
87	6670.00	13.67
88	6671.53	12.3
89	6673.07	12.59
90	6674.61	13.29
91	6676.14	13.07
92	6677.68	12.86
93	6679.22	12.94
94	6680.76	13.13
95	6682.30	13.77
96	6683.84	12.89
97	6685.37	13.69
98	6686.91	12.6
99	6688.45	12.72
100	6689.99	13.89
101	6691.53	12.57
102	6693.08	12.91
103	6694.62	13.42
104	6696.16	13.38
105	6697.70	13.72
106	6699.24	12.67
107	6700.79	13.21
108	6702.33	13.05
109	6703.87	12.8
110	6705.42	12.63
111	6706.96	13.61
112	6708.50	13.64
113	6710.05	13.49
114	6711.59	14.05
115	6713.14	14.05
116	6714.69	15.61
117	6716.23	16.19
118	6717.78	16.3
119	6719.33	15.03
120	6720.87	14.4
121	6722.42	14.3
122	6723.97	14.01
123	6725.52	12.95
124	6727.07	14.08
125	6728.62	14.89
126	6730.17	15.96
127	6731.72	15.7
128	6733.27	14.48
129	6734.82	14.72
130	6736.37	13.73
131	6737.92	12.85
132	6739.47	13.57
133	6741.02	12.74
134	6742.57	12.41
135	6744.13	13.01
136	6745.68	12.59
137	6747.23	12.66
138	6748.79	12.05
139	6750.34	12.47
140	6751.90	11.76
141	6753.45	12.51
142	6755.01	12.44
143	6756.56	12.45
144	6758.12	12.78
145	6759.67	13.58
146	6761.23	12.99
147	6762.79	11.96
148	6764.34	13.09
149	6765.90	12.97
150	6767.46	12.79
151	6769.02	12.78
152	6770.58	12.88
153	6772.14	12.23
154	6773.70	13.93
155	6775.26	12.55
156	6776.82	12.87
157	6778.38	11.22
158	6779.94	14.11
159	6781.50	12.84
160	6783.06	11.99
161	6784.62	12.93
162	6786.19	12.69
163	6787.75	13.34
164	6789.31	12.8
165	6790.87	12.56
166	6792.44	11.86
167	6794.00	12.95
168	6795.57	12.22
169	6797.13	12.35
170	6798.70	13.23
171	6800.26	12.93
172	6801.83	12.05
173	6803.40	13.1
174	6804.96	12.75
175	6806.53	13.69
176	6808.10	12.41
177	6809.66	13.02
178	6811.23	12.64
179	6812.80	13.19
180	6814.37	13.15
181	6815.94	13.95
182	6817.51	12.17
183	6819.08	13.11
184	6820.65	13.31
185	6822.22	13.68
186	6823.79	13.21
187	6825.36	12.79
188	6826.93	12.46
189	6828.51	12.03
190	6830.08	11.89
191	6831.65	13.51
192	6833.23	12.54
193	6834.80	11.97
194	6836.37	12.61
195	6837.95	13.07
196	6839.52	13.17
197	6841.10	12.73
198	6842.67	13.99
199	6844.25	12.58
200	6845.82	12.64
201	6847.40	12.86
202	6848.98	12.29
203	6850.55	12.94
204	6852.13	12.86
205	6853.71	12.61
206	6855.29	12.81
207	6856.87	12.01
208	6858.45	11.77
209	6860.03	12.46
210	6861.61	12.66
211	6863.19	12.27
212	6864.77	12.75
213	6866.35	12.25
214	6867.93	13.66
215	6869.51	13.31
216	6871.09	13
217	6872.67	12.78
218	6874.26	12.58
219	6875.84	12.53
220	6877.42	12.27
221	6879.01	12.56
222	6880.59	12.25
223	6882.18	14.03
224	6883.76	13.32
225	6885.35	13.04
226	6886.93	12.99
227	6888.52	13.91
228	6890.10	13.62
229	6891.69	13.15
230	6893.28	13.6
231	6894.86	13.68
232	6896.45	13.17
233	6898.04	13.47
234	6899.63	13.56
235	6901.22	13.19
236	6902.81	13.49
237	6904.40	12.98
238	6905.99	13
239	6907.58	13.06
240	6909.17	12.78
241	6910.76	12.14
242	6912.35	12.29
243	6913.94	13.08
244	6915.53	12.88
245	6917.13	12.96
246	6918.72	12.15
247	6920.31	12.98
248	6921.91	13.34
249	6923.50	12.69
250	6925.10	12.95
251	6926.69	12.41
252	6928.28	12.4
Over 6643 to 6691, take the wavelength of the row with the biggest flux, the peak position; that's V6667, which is 6689.99 A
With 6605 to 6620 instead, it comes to 6616.46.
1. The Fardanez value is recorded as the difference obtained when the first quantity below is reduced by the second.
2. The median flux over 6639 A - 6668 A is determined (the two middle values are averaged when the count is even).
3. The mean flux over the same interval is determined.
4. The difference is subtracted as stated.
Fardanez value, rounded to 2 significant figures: 0.13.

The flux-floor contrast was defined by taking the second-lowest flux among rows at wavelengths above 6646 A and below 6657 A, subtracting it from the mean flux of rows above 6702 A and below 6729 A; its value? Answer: 1.4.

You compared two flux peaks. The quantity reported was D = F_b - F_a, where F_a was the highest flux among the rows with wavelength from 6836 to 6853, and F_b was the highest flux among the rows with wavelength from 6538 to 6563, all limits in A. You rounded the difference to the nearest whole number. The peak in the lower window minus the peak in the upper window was 7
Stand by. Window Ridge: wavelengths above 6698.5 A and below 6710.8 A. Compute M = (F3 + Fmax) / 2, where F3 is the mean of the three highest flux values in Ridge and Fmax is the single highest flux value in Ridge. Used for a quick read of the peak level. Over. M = 13.6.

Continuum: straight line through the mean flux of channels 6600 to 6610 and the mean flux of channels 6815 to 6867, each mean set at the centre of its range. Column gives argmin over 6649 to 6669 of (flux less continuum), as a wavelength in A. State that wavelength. 6665.39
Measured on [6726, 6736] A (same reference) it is 6727.07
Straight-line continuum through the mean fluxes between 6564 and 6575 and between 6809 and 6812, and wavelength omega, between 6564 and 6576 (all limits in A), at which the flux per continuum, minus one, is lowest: 6572.43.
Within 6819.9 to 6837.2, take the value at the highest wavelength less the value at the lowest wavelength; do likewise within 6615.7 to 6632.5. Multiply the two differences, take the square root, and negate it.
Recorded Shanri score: -1.0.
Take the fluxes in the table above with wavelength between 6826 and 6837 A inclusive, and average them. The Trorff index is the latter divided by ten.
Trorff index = 1.24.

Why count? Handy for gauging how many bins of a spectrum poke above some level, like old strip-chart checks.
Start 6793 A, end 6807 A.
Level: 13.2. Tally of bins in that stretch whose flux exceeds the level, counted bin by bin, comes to 2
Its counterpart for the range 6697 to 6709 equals 4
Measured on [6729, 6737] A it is 5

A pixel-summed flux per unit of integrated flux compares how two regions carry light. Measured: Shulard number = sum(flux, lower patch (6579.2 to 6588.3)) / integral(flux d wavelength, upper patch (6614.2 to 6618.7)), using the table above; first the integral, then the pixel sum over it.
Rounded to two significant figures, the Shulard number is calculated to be 1.7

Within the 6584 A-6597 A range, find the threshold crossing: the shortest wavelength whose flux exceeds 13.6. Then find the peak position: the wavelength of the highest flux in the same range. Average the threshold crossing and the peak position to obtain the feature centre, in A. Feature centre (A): 6584.5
